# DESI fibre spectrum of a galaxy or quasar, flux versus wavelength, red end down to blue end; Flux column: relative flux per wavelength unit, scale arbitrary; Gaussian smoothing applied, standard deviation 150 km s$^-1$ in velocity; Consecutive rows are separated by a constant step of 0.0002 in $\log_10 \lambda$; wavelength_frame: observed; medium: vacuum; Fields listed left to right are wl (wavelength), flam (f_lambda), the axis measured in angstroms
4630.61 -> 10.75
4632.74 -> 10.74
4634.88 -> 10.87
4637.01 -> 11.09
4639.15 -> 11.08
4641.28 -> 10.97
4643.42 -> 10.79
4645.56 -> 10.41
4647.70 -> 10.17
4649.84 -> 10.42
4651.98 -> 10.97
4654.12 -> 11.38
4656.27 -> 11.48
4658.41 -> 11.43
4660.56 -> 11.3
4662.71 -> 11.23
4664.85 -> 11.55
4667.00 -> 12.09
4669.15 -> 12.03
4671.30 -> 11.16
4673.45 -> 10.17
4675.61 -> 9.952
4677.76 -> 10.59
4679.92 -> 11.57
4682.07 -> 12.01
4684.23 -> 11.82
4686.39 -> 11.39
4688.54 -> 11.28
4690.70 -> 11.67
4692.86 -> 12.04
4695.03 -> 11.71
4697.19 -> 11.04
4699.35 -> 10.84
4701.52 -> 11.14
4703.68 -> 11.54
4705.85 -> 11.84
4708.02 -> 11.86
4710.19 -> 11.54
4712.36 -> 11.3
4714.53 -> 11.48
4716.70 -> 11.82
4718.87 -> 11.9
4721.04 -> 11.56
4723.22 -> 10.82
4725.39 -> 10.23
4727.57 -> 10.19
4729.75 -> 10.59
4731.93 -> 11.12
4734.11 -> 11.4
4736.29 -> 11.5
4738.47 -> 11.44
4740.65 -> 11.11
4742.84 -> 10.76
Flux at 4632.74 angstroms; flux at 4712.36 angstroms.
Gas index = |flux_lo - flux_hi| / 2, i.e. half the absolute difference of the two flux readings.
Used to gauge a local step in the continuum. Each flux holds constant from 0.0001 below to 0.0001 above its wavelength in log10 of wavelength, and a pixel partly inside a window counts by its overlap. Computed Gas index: 0.28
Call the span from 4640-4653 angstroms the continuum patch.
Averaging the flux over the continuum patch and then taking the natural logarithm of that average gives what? 2.36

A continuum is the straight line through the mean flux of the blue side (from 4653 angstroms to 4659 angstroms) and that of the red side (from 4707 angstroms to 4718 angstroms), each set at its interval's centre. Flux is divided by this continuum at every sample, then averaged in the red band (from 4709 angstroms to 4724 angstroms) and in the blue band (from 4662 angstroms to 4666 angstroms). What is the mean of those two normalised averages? 0.99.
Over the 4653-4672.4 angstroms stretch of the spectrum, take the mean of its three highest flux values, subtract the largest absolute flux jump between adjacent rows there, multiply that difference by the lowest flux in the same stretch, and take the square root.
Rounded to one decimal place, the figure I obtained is 11.1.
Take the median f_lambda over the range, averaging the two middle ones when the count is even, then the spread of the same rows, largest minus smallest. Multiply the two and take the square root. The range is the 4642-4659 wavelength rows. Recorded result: 3.8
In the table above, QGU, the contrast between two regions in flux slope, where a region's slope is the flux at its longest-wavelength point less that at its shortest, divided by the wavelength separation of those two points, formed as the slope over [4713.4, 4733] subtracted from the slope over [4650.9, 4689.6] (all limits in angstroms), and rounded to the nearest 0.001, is 0.029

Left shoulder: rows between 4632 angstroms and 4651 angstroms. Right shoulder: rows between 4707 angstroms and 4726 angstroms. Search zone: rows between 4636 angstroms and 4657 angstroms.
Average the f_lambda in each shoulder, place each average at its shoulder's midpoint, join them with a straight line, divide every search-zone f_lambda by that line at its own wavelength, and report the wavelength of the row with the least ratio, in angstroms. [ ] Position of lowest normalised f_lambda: 4647.70 angstroms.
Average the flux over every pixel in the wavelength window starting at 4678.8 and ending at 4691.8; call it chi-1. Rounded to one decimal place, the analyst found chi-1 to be 11.6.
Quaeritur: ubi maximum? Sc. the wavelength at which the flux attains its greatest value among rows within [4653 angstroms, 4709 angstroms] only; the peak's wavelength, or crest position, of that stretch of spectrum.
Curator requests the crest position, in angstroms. 4667.00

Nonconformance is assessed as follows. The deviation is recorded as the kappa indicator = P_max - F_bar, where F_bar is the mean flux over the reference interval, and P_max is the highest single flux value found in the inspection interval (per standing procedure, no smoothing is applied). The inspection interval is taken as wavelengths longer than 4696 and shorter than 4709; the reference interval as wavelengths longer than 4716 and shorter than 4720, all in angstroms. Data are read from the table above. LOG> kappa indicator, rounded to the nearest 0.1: 0.0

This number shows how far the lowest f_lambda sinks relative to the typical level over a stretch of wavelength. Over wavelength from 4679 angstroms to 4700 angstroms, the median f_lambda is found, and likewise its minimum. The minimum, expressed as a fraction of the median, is 0.93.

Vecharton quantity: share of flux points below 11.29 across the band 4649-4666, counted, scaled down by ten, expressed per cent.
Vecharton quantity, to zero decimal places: 30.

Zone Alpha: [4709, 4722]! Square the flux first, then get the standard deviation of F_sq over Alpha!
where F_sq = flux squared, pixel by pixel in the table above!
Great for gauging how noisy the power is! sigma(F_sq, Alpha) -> 5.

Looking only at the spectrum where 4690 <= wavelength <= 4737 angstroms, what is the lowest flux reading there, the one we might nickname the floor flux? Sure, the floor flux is 10.19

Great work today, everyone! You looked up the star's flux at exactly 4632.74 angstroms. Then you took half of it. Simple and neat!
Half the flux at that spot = 5.37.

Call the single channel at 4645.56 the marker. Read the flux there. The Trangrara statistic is 10.41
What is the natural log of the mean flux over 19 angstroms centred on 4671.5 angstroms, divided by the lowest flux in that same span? 0.114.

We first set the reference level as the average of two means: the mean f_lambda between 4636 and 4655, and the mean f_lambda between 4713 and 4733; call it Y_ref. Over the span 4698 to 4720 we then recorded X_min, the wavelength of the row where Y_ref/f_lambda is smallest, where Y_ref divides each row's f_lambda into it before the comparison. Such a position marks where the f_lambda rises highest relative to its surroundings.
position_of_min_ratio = 4718.87 angstroms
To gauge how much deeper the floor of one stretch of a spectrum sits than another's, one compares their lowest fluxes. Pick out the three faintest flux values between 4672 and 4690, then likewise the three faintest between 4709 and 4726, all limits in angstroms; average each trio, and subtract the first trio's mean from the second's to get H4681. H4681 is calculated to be 0.5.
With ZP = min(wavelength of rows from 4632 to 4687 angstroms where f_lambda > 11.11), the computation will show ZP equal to 4654.12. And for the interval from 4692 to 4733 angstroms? 4692.86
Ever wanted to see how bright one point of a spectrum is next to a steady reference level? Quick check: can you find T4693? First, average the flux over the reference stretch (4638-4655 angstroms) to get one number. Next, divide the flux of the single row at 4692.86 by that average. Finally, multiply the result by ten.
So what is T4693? 11.2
